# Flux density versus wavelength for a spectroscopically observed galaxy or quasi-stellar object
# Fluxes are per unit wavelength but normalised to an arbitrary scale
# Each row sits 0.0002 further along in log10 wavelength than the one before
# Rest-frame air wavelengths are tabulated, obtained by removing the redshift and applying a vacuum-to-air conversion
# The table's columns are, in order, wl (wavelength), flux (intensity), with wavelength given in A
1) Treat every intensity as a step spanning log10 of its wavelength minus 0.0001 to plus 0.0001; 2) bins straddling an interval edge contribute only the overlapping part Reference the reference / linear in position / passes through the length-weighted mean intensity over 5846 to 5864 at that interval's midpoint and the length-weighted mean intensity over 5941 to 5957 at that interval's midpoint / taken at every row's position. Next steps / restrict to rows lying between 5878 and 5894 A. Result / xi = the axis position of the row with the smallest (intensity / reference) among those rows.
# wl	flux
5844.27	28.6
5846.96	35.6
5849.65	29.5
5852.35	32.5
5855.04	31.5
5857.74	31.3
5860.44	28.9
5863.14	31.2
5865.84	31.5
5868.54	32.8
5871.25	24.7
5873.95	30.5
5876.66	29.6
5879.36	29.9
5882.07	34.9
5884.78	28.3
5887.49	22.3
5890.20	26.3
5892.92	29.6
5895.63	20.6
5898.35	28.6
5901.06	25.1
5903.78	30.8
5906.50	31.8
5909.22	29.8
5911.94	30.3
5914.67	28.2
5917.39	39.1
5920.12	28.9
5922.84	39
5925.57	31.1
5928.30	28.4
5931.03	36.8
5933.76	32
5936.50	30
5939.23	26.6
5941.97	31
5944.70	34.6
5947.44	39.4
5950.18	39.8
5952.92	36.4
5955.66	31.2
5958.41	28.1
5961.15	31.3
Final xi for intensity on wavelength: 5887.49 A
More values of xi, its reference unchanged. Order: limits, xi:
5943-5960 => 5958.41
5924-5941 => 5939.23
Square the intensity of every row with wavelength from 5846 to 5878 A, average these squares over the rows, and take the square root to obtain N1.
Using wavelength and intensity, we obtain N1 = 30.9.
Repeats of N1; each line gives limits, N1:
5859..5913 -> 29.1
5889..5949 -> 31.2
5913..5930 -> 32.8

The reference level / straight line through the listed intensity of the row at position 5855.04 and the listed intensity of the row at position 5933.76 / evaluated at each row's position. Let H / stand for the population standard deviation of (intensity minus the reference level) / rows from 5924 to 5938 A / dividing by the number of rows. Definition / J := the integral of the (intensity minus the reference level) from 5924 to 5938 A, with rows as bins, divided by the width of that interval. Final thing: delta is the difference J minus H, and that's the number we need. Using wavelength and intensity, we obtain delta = -3.1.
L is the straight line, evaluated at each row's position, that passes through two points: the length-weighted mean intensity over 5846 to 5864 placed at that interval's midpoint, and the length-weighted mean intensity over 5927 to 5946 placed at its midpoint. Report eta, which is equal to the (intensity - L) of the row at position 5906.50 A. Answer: 0.4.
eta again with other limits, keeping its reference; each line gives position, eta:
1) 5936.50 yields -1.3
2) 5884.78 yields -3.1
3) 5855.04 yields 0.1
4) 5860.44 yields -2.5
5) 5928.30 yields -3.0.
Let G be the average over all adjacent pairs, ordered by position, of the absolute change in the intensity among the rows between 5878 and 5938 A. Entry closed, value 5.4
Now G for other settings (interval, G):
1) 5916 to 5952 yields 5.2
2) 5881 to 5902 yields 5.8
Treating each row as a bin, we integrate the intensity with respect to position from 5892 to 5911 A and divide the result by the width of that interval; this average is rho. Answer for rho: 28.1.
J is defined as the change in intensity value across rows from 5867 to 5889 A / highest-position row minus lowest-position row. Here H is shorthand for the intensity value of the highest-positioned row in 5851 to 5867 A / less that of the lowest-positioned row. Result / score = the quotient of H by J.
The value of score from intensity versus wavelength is 0.1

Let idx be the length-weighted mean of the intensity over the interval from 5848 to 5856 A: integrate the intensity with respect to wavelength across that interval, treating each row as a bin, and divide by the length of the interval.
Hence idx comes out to 31.3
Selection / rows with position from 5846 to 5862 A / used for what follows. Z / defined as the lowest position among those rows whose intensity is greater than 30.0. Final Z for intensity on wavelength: 5846.96 A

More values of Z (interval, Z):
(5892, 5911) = 5903.78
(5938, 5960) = 5941.97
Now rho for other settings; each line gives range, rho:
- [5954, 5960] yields 30.0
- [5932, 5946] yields 31.0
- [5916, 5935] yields 33.6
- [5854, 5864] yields 30.7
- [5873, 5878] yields 30.0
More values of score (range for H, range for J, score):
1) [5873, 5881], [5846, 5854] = 0.2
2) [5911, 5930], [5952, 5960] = 0.2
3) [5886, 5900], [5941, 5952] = 0.7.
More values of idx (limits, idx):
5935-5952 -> 33.6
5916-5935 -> 33.6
